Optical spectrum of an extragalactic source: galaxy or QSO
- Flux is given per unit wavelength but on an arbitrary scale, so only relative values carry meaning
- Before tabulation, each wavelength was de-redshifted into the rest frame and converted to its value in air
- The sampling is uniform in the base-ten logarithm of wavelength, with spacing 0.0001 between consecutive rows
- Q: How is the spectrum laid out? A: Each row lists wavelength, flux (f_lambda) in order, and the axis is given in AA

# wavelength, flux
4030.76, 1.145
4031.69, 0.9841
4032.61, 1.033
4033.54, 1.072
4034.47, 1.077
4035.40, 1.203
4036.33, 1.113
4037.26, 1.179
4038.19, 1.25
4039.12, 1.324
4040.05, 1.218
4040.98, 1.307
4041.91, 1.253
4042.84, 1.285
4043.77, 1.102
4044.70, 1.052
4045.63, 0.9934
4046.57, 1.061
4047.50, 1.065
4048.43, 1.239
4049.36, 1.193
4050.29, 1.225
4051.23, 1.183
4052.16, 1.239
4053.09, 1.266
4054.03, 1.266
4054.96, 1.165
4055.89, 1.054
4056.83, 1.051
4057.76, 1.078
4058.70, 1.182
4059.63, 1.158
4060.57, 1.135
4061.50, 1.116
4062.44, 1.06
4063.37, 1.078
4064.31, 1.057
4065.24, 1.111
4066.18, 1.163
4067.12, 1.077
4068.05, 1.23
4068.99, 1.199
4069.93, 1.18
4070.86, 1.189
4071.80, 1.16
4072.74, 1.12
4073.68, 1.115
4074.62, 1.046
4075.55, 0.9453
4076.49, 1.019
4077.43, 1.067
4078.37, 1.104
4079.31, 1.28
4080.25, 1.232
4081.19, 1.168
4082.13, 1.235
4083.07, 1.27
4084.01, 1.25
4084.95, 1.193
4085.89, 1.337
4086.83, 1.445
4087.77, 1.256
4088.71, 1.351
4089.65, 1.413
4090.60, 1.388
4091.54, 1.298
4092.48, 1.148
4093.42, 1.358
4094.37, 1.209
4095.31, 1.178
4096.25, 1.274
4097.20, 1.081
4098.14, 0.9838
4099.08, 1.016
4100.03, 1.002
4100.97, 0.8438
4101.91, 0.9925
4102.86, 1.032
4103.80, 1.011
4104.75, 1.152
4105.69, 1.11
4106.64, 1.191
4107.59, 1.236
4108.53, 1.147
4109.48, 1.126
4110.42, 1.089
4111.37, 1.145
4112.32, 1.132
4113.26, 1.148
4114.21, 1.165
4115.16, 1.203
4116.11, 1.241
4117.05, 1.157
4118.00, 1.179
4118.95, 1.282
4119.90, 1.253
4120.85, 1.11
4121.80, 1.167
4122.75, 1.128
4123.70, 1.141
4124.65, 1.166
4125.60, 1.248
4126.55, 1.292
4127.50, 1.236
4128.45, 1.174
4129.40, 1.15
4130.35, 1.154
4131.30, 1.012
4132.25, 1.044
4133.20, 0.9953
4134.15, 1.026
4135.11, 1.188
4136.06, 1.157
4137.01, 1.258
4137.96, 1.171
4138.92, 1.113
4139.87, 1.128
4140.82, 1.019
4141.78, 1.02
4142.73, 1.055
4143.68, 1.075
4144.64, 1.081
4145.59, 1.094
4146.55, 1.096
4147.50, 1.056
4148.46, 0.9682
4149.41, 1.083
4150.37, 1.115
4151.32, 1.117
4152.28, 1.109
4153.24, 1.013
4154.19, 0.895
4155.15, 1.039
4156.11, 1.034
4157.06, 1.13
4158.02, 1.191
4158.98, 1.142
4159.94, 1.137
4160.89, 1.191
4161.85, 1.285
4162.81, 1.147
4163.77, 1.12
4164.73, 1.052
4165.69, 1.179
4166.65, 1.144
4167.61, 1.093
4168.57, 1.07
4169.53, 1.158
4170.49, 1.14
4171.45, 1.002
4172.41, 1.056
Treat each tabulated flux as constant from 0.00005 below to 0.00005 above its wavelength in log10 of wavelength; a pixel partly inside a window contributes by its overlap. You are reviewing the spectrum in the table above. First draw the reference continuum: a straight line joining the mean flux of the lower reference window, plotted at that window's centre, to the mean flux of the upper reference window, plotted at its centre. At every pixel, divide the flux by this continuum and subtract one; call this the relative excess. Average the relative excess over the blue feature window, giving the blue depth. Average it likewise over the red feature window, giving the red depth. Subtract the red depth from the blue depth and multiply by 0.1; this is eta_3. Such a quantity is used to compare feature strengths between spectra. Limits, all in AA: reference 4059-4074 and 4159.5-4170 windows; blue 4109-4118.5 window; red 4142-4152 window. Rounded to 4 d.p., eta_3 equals 0.0077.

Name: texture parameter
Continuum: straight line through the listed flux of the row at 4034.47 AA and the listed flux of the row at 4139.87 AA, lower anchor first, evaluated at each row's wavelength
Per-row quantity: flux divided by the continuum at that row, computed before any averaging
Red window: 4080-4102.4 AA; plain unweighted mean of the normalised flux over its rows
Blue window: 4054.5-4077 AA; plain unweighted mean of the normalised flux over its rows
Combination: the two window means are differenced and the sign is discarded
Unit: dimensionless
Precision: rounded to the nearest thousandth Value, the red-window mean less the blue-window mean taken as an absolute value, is 0.073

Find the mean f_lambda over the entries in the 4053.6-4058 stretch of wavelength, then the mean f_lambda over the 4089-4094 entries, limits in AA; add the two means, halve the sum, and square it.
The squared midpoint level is 1.49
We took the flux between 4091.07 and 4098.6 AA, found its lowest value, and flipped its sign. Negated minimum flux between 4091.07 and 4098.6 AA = -0.98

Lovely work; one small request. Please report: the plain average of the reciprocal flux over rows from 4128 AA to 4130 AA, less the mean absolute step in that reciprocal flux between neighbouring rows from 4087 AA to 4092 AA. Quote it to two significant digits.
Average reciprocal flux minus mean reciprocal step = 0.82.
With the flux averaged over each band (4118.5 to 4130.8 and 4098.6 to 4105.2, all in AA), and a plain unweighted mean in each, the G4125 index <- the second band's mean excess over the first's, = -0.19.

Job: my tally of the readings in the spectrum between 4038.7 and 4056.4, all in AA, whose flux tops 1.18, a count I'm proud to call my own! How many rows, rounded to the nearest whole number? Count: 12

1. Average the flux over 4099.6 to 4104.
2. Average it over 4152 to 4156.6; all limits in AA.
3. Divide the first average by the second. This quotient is 0.96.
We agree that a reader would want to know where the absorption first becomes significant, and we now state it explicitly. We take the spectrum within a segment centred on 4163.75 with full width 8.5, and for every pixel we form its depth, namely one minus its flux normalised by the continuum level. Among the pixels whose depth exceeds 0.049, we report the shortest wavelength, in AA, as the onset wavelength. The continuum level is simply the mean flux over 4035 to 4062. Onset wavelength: 4164.73 AA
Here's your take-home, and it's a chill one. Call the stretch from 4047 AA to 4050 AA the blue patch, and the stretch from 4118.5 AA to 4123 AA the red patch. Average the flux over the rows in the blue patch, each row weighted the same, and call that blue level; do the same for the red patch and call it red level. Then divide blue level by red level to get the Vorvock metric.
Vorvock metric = 0.98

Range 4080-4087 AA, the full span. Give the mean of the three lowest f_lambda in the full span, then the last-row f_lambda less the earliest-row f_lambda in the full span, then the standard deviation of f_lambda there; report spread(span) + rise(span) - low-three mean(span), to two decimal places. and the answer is -0.90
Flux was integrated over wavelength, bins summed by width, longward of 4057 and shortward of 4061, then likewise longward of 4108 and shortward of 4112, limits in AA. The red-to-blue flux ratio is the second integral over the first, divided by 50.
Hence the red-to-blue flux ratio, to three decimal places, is 0.020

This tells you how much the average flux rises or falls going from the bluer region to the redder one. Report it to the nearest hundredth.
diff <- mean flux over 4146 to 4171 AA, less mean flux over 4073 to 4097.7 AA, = -0.11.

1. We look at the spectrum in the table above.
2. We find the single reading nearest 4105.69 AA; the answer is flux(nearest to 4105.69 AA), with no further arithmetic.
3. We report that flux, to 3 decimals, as 1.110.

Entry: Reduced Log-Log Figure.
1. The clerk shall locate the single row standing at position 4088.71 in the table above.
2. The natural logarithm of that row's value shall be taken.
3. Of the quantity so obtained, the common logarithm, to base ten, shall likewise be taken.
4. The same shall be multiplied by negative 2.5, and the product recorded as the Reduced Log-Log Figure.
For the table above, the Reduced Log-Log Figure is 1.30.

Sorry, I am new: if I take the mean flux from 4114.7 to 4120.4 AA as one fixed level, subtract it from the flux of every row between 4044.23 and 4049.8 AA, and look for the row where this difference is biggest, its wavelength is 4048.43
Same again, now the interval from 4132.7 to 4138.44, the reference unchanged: 4137.01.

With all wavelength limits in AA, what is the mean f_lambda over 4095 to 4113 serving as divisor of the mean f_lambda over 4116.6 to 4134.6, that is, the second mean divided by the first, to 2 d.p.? 1.06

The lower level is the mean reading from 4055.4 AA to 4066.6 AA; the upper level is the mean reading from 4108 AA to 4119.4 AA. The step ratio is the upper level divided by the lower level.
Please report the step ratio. 1.06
